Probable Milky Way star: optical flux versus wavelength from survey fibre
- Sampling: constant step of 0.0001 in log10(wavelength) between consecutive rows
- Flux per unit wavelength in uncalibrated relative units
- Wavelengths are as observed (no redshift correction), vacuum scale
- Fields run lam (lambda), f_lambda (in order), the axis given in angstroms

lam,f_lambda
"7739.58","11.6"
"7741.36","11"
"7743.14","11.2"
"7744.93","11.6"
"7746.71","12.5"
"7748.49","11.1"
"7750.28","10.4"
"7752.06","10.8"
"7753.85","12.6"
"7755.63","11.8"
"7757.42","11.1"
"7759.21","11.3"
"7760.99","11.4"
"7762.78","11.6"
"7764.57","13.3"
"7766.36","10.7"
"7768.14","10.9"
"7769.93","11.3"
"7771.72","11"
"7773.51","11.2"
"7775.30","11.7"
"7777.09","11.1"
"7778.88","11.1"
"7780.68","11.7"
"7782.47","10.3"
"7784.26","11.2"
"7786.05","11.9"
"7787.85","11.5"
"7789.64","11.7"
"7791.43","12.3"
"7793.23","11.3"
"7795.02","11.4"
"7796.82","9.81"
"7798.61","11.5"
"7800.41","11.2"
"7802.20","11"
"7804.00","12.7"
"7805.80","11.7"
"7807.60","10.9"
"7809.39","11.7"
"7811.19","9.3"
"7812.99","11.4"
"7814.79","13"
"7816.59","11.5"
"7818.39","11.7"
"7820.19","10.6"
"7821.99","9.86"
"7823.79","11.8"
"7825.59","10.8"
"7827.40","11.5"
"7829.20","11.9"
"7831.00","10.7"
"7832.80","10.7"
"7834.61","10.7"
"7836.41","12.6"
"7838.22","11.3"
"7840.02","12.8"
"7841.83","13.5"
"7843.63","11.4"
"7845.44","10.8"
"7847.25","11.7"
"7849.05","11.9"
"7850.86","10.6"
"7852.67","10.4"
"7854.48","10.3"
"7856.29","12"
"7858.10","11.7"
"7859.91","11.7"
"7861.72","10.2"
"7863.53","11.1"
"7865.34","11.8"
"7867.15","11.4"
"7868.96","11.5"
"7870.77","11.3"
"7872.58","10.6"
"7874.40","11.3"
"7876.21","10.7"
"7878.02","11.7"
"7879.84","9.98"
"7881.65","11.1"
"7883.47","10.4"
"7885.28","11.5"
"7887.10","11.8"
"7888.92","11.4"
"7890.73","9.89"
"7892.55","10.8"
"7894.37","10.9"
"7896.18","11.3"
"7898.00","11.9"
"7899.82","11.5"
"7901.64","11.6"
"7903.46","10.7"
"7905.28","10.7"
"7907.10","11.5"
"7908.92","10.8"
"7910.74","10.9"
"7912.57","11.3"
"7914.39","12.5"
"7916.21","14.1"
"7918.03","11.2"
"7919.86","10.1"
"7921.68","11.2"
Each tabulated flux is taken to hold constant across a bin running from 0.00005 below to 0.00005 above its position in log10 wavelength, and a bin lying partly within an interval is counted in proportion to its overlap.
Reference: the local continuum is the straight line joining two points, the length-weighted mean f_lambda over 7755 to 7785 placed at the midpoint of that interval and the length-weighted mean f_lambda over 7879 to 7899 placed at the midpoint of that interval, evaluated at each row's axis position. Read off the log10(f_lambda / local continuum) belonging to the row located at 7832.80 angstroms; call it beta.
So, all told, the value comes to -0.018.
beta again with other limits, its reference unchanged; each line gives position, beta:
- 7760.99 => 0.002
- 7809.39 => 0.018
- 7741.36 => -0.016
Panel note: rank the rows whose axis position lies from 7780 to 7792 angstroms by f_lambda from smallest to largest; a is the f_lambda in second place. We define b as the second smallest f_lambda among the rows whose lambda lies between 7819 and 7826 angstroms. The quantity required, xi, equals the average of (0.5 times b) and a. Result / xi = 8.25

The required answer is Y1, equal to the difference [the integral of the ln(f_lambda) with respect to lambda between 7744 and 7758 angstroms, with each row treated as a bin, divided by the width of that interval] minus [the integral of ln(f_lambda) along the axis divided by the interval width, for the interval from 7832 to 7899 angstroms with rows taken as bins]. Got 0.0202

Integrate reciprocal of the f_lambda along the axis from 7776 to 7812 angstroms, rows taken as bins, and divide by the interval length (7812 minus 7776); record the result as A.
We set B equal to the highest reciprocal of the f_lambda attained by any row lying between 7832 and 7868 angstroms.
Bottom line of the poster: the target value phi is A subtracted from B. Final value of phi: 0.009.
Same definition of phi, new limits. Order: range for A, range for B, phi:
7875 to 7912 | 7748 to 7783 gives 0.006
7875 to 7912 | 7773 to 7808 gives 0.011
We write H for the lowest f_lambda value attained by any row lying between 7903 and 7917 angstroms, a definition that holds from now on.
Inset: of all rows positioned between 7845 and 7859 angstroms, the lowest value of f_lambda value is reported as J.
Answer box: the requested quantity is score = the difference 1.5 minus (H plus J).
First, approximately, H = 10.7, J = 10.3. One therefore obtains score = -19.5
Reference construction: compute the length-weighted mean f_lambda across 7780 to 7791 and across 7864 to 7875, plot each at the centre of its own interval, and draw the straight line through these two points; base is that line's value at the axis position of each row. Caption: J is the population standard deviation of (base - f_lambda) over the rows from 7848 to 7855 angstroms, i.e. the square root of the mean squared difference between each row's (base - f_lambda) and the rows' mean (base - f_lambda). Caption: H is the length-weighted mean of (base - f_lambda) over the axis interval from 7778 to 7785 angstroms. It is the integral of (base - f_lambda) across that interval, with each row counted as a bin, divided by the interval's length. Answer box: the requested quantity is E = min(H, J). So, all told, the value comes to 0.4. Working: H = 0.4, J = 0.64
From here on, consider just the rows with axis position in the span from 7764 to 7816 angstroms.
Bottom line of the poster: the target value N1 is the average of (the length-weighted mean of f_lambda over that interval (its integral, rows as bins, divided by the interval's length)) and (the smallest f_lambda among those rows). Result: 10.3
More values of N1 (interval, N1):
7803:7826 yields 10.3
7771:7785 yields 10.7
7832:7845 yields 11.3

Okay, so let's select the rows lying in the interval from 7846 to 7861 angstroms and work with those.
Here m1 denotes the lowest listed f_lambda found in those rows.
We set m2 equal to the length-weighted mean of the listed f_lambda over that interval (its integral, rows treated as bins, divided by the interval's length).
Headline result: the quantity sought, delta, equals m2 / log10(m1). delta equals 11.1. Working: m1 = 10.3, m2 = 11.3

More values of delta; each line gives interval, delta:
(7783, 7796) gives 11.0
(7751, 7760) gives 11.1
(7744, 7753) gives 11.1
